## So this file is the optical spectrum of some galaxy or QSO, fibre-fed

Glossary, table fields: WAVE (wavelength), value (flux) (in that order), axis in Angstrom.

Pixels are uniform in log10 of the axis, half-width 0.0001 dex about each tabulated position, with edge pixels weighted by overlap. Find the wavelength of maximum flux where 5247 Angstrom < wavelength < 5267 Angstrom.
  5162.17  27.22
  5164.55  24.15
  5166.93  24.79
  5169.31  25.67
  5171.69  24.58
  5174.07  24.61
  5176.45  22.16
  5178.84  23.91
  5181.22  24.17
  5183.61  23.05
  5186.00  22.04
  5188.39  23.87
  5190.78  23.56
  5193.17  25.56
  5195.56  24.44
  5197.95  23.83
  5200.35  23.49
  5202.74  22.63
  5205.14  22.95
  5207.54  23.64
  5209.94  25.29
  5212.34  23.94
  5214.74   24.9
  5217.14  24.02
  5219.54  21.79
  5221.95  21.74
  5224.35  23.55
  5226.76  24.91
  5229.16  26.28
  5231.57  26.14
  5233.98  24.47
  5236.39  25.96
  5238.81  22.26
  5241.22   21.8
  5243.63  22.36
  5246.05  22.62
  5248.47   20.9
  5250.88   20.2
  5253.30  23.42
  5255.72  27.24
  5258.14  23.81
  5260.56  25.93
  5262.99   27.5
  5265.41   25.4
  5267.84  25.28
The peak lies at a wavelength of 5262.99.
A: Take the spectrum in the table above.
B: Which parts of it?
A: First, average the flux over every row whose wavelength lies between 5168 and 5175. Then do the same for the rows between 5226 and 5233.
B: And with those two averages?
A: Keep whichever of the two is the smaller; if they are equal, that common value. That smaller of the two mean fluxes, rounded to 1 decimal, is 25.0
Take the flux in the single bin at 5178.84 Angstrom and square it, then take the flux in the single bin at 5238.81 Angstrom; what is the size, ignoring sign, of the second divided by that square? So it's 0.039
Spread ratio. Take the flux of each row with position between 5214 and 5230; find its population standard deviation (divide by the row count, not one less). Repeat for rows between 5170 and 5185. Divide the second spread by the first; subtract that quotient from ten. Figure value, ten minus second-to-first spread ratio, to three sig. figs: 9.43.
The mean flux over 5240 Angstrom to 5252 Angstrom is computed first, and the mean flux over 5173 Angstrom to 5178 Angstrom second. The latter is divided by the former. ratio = 1.08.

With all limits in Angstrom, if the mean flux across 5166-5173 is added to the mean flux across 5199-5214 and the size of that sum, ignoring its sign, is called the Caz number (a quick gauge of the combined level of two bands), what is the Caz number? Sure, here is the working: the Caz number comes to 48.7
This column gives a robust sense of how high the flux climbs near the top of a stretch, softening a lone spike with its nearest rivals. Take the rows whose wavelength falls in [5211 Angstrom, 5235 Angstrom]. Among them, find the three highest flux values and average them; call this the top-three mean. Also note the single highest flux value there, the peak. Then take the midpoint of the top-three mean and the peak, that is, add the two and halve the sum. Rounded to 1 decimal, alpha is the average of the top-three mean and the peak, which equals 26.0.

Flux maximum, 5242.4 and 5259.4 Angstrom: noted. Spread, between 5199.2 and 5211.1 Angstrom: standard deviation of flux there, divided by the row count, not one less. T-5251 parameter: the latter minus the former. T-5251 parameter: -26.3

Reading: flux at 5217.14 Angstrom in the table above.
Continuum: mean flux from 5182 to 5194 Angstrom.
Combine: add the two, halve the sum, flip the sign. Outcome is -23.8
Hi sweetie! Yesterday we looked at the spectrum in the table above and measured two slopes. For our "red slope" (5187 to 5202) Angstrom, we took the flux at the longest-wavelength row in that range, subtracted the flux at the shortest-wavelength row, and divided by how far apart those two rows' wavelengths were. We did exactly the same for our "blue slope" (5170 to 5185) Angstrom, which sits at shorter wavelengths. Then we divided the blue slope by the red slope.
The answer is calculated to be 4.0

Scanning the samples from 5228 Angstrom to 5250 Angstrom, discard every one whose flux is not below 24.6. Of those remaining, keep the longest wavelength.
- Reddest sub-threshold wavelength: 5248.47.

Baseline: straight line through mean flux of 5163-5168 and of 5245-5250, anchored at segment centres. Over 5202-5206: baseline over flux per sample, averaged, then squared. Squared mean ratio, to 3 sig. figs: 1.04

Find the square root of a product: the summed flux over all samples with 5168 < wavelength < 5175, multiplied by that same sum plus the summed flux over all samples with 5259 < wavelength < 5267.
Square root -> 107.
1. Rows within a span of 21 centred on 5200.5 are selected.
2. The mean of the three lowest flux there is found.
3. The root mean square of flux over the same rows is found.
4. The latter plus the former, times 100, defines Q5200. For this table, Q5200 4697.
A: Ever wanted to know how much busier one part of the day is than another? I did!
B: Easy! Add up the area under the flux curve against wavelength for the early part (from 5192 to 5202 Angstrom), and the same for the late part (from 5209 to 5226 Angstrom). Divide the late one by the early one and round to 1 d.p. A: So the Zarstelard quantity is 1.7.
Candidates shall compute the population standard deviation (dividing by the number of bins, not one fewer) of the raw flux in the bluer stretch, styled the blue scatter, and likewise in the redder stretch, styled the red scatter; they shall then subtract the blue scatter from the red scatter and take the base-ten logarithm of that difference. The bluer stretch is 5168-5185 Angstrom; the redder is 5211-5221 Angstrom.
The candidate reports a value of -1.1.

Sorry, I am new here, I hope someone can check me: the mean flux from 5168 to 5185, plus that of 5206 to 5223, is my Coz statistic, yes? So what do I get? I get 47.6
